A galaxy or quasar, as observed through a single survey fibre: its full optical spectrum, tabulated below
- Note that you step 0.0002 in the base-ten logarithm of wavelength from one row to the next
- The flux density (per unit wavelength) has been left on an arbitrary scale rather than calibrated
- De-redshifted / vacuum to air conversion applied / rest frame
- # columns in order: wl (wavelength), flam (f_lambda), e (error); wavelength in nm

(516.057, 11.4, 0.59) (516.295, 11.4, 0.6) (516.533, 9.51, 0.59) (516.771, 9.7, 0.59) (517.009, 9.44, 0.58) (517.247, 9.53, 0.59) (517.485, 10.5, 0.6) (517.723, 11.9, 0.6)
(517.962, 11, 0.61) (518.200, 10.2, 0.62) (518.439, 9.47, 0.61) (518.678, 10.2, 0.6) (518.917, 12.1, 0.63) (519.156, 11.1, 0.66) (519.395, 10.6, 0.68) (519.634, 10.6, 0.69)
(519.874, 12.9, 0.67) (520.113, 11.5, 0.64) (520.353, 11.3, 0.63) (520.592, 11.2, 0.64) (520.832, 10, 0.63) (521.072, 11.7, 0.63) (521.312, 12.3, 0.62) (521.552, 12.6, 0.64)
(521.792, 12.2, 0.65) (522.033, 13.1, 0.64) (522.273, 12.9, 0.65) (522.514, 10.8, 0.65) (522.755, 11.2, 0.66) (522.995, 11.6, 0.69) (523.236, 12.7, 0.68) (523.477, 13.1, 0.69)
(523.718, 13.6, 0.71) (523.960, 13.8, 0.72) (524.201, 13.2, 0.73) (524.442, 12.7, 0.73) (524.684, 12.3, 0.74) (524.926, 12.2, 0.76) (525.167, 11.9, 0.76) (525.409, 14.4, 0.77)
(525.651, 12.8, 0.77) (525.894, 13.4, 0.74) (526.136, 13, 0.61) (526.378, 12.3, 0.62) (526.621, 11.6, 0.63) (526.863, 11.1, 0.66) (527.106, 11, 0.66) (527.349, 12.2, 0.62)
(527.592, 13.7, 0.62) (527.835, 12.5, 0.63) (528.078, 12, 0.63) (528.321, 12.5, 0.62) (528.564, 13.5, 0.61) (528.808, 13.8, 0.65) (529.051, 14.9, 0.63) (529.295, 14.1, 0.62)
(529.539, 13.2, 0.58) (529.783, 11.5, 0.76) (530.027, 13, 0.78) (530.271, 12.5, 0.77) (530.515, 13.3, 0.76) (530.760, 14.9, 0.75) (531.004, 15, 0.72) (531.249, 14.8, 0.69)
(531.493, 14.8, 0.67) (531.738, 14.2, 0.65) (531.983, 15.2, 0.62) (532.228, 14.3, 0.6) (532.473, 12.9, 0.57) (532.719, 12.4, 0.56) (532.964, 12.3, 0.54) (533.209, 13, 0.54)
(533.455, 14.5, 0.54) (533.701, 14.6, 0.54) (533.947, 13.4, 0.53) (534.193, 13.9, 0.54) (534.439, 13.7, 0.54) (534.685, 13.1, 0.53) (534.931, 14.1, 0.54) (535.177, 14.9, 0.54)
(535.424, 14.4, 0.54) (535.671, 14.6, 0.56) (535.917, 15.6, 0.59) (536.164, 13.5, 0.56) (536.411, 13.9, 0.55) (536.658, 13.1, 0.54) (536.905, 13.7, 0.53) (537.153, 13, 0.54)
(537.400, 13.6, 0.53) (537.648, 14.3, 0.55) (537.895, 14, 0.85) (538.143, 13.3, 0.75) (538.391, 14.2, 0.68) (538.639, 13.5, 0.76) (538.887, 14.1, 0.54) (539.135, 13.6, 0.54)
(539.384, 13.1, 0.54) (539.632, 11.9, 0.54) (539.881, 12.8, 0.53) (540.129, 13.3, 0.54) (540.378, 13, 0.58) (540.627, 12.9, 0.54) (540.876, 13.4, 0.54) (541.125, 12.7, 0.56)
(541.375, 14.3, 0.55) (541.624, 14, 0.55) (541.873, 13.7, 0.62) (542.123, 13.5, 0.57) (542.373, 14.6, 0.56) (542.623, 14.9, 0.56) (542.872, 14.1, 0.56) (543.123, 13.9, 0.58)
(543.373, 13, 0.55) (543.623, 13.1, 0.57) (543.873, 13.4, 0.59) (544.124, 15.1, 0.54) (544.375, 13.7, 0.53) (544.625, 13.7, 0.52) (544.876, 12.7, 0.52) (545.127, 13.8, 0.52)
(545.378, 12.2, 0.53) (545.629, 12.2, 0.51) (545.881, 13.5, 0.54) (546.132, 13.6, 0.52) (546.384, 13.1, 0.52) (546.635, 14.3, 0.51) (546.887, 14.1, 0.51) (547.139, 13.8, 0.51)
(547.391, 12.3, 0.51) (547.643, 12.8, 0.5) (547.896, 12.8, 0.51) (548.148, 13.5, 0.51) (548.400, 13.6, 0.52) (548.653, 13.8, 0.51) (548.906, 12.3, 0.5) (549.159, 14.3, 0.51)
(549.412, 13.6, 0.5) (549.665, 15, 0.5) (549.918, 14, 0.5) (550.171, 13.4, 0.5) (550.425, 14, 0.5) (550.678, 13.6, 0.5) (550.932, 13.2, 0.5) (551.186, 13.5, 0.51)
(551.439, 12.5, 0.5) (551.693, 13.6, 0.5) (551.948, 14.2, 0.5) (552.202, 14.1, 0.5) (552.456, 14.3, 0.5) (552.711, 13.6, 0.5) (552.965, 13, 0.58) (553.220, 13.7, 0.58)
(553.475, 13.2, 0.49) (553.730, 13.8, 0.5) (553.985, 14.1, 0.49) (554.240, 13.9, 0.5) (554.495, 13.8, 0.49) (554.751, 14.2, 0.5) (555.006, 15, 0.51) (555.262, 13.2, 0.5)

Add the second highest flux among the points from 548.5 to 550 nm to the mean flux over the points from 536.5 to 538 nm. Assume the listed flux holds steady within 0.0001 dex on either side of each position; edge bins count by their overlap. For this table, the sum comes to 27.9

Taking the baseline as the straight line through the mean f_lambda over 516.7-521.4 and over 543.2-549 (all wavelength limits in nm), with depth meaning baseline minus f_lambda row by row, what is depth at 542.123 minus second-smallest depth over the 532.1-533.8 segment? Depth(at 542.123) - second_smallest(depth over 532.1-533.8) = 1.79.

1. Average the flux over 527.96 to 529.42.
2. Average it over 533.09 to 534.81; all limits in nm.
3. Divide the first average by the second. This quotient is 0.98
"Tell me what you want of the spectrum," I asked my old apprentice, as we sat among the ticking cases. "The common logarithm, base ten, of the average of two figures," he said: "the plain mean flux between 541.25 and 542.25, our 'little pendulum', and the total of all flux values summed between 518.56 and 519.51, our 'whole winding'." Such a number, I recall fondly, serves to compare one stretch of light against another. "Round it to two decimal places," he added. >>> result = 1.46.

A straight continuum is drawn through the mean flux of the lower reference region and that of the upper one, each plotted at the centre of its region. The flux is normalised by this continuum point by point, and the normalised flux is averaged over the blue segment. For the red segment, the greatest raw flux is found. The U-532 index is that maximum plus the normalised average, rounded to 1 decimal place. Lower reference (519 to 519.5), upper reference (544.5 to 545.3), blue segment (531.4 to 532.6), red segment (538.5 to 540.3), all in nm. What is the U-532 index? 15.3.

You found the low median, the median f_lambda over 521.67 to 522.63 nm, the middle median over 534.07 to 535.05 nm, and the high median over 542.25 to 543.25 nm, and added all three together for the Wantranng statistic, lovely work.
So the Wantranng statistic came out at 40.7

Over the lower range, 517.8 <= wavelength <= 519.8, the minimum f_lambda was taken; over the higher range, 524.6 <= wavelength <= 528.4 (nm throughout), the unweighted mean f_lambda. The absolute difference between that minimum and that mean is 3.0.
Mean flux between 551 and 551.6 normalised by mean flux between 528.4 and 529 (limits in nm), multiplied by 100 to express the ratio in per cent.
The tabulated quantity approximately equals 95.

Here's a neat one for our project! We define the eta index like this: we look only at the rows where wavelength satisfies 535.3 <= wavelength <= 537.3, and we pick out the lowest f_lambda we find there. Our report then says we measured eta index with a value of 13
